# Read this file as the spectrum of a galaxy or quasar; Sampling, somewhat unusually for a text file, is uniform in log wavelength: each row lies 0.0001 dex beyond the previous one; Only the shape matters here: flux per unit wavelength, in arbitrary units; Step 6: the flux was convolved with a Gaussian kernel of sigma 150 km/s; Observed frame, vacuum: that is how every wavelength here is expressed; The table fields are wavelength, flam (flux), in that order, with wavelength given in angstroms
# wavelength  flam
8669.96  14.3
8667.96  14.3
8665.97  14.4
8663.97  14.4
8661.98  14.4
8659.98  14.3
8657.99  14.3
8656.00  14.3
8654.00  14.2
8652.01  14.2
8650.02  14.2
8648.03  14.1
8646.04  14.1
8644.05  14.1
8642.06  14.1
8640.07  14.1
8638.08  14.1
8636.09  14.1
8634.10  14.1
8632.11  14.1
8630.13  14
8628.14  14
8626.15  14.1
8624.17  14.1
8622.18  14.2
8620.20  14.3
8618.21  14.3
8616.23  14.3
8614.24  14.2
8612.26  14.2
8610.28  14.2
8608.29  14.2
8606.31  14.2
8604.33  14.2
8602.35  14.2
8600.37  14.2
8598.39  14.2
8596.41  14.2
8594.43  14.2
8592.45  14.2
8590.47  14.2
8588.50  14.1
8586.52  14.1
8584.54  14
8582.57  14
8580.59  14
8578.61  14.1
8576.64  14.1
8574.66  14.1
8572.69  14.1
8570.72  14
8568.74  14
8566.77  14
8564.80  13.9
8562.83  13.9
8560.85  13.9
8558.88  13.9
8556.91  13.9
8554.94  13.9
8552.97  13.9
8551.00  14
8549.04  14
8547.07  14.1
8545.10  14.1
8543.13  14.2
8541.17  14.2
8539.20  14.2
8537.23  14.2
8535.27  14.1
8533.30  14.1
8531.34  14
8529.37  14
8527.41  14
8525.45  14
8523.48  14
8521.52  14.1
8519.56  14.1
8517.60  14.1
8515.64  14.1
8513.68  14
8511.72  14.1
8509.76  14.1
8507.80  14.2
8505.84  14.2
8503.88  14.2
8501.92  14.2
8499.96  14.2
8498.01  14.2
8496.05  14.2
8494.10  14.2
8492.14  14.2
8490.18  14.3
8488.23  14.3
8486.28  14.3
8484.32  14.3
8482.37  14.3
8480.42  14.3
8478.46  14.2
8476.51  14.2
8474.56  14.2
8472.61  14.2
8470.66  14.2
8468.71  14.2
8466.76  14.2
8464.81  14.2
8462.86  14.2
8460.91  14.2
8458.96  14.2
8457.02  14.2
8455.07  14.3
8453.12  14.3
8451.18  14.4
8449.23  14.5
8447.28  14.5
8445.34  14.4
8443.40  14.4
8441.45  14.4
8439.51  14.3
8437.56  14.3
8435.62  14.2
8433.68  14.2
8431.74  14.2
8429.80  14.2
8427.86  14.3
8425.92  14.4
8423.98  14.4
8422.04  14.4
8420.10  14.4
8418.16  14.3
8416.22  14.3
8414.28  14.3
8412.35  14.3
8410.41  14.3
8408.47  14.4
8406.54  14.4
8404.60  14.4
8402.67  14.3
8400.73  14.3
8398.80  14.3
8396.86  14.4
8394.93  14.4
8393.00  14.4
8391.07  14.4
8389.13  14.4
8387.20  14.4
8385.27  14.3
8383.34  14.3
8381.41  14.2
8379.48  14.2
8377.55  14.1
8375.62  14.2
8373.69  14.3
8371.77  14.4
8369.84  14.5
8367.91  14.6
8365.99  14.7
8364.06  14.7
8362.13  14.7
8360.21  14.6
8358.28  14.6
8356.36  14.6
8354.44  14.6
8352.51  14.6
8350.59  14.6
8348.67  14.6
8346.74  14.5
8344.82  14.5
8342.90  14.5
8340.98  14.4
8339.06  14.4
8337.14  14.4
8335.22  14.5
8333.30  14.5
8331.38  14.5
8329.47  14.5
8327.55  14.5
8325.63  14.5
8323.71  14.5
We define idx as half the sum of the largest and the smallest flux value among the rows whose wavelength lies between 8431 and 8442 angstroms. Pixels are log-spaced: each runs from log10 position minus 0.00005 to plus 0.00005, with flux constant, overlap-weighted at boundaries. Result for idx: 14.3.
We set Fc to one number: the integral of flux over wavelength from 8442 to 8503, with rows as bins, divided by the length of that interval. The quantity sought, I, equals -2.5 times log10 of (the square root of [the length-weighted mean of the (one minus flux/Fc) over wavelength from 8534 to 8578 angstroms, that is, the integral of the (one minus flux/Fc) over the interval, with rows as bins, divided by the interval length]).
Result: 2.24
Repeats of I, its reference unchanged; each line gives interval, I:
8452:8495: 3.39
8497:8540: 2.45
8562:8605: 2.39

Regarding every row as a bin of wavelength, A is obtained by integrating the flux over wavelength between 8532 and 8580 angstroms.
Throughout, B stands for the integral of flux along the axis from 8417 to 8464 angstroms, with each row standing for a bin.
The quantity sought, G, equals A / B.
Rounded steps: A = 674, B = 673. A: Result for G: 1.00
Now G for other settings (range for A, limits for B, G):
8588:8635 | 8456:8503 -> 1.00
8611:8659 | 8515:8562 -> 1.03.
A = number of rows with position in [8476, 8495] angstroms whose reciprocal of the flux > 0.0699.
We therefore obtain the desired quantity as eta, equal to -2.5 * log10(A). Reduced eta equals -2.5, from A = 10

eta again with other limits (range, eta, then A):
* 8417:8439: -2.1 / 7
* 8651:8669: -1.9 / 6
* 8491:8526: -3.1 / 18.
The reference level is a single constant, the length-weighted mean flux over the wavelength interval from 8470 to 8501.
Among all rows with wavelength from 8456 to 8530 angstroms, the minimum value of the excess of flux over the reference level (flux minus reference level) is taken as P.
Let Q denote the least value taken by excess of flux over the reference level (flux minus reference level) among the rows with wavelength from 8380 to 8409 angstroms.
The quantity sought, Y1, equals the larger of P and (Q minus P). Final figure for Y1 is 0.20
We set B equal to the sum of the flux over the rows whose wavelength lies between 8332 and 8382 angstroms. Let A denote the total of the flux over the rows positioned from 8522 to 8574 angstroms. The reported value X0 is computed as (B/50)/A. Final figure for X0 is 0.0207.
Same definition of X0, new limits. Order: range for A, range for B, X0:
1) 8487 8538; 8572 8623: 0.0200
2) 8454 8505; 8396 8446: 0.0201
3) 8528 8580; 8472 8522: 0.0202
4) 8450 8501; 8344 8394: 0.0203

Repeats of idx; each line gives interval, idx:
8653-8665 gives 14.3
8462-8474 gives 14.2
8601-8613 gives 14.2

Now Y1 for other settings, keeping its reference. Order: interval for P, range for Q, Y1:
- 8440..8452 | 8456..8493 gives 0.16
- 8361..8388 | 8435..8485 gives 0.10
